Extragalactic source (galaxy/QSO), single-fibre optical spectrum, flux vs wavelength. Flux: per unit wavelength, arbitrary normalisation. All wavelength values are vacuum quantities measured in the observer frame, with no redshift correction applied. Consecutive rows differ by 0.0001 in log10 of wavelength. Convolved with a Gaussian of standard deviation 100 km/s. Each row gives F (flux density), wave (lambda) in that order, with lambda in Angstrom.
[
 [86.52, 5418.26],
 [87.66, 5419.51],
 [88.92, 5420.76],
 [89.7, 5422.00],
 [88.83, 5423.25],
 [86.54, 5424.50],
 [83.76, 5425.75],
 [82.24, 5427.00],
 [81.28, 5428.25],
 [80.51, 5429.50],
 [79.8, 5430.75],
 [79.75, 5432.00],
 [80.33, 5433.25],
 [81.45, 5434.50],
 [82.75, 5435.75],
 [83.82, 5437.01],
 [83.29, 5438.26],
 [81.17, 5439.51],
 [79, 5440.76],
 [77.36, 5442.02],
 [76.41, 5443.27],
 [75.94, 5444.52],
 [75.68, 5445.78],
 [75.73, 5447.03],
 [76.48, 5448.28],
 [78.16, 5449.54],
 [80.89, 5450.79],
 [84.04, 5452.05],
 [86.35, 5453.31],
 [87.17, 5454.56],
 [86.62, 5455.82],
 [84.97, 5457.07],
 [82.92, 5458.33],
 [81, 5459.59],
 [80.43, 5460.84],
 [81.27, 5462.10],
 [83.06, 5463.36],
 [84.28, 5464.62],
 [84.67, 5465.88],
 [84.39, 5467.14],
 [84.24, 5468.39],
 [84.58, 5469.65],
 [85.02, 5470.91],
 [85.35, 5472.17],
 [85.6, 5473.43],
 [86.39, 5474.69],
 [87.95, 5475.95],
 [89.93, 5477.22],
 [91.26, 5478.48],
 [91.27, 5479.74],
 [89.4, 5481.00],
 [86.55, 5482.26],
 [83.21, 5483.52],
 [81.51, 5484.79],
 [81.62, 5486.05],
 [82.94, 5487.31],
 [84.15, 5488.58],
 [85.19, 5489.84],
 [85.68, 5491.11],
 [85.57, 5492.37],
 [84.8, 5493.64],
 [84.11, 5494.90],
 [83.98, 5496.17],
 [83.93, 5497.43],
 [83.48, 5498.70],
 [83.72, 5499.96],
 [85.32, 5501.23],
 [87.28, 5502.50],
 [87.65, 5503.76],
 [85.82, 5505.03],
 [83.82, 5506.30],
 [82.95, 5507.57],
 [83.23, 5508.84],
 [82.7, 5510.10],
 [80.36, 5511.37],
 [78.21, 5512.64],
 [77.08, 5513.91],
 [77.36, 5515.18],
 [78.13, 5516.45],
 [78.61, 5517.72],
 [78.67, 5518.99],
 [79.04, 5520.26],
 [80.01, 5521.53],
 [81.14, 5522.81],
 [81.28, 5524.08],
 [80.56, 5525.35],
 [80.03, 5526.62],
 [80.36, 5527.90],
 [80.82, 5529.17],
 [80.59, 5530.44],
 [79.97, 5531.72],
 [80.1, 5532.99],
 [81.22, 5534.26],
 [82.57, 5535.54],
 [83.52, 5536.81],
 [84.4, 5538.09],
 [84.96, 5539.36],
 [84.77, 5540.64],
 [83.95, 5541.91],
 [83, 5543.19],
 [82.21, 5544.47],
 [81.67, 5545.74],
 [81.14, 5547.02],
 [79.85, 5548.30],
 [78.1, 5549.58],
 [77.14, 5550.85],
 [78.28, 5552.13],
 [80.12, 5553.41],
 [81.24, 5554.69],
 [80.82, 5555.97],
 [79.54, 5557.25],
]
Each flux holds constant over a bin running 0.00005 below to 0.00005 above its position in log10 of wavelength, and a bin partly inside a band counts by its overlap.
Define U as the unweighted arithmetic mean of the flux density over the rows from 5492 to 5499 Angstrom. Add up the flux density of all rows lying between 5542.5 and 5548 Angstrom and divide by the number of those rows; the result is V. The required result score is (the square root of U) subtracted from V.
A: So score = 72.8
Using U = 84.3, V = 82.0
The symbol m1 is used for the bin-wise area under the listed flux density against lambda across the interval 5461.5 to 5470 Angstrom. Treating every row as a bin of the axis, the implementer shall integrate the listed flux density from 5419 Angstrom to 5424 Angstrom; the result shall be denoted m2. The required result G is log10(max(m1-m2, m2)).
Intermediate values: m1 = 712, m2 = 444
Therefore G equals 2.65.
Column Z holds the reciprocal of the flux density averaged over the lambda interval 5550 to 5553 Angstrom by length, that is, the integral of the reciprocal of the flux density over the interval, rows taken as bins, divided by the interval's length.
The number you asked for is 0.0129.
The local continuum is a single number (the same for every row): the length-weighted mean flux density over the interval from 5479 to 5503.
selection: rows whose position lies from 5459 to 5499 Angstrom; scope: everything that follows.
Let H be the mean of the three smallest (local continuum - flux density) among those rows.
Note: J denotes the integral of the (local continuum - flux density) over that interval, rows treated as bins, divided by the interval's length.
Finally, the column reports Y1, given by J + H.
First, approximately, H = -6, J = 0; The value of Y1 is -6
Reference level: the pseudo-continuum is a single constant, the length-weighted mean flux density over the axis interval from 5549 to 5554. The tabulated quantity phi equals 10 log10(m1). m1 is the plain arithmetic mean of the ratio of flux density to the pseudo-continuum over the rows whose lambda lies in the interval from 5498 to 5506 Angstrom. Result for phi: 0.4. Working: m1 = 1.090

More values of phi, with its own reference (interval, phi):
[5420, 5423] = 0.6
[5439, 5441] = 0.1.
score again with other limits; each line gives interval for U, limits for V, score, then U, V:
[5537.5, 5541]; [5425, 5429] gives 73.2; 84.7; 82.4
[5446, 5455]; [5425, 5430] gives 72.9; 81.3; 81.9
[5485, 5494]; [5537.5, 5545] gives 74.7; 84.3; 83.9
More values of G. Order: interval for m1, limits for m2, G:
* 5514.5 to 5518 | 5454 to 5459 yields 2.63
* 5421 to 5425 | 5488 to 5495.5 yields 2.80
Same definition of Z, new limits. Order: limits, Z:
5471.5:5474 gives 0.0117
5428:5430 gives 0.0124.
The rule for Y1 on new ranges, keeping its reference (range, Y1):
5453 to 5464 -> 0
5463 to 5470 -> 1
